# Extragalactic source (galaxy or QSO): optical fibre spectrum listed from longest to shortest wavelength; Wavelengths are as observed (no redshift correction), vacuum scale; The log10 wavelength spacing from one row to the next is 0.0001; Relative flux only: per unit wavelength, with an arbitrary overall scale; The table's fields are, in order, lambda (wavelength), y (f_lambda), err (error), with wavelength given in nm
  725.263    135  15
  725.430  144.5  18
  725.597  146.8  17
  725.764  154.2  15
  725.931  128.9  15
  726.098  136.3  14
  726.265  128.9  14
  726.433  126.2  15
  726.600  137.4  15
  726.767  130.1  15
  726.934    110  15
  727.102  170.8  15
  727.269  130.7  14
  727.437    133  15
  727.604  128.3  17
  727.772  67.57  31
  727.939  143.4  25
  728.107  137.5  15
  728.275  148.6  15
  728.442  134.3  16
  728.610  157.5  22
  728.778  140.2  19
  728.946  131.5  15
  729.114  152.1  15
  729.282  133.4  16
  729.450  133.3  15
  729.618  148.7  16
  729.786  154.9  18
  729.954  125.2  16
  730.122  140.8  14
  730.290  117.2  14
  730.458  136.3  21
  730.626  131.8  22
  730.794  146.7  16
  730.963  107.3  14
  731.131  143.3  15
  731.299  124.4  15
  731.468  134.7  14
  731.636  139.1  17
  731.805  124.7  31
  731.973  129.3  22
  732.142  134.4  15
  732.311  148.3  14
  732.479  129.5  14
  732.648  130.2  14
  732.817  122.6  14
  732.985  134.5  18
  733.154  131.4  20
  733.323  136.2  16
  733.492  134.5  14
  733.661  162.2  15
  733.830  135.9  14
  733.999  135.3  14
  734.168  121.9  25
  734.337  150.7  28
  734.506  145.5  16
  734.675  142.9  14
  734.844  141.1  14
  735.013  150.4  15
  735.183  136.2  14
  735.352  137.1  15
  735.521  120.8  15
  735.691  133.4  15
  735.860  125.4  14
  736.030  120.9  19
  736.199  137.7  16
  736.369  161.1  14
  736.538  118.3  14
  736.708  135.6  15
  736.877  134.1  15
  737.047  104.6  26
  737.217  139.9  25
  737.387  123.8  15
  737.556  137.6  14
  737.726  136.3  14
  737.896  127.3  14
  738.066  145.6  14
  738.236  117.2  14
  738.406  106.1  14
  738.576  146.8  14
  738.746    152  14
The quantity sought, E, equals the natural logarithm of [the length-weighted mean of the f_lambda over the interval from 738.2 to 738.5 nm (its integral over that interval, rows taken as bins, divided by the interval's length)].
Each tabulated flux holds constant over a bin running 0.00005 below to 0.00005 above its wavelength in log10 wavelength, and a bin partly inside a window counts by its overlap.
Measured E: 4.72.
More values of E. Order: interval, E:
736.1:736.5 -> 4.98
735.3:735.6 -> 4.85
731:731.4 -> 4.87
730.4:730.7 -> 4.90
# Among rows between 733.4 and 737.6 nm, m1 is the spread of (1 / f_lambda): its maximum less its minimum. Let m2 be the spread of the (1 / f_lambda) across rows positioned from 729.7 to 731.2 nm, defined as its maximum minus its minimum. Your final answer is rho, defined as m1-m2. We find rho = 0.0005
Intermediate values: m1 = 0.0034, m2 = 0.0029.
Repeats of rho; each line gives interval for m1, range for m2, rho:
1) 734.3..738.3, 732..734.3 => 0.0013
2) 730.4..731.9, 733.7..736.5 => 0.0004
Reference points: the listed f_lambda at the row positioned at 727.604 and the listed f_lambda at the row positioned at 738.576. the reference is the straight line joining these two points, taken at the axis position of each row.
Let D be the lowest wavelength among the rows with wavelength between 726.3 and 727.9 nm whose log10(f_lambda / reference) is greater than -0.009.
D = 726.433 nm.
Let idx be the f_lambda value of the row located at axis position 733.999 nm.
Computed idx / 135.3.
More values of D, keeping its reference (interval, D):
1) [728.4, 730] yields 728.442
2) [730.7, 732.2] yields 730.794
